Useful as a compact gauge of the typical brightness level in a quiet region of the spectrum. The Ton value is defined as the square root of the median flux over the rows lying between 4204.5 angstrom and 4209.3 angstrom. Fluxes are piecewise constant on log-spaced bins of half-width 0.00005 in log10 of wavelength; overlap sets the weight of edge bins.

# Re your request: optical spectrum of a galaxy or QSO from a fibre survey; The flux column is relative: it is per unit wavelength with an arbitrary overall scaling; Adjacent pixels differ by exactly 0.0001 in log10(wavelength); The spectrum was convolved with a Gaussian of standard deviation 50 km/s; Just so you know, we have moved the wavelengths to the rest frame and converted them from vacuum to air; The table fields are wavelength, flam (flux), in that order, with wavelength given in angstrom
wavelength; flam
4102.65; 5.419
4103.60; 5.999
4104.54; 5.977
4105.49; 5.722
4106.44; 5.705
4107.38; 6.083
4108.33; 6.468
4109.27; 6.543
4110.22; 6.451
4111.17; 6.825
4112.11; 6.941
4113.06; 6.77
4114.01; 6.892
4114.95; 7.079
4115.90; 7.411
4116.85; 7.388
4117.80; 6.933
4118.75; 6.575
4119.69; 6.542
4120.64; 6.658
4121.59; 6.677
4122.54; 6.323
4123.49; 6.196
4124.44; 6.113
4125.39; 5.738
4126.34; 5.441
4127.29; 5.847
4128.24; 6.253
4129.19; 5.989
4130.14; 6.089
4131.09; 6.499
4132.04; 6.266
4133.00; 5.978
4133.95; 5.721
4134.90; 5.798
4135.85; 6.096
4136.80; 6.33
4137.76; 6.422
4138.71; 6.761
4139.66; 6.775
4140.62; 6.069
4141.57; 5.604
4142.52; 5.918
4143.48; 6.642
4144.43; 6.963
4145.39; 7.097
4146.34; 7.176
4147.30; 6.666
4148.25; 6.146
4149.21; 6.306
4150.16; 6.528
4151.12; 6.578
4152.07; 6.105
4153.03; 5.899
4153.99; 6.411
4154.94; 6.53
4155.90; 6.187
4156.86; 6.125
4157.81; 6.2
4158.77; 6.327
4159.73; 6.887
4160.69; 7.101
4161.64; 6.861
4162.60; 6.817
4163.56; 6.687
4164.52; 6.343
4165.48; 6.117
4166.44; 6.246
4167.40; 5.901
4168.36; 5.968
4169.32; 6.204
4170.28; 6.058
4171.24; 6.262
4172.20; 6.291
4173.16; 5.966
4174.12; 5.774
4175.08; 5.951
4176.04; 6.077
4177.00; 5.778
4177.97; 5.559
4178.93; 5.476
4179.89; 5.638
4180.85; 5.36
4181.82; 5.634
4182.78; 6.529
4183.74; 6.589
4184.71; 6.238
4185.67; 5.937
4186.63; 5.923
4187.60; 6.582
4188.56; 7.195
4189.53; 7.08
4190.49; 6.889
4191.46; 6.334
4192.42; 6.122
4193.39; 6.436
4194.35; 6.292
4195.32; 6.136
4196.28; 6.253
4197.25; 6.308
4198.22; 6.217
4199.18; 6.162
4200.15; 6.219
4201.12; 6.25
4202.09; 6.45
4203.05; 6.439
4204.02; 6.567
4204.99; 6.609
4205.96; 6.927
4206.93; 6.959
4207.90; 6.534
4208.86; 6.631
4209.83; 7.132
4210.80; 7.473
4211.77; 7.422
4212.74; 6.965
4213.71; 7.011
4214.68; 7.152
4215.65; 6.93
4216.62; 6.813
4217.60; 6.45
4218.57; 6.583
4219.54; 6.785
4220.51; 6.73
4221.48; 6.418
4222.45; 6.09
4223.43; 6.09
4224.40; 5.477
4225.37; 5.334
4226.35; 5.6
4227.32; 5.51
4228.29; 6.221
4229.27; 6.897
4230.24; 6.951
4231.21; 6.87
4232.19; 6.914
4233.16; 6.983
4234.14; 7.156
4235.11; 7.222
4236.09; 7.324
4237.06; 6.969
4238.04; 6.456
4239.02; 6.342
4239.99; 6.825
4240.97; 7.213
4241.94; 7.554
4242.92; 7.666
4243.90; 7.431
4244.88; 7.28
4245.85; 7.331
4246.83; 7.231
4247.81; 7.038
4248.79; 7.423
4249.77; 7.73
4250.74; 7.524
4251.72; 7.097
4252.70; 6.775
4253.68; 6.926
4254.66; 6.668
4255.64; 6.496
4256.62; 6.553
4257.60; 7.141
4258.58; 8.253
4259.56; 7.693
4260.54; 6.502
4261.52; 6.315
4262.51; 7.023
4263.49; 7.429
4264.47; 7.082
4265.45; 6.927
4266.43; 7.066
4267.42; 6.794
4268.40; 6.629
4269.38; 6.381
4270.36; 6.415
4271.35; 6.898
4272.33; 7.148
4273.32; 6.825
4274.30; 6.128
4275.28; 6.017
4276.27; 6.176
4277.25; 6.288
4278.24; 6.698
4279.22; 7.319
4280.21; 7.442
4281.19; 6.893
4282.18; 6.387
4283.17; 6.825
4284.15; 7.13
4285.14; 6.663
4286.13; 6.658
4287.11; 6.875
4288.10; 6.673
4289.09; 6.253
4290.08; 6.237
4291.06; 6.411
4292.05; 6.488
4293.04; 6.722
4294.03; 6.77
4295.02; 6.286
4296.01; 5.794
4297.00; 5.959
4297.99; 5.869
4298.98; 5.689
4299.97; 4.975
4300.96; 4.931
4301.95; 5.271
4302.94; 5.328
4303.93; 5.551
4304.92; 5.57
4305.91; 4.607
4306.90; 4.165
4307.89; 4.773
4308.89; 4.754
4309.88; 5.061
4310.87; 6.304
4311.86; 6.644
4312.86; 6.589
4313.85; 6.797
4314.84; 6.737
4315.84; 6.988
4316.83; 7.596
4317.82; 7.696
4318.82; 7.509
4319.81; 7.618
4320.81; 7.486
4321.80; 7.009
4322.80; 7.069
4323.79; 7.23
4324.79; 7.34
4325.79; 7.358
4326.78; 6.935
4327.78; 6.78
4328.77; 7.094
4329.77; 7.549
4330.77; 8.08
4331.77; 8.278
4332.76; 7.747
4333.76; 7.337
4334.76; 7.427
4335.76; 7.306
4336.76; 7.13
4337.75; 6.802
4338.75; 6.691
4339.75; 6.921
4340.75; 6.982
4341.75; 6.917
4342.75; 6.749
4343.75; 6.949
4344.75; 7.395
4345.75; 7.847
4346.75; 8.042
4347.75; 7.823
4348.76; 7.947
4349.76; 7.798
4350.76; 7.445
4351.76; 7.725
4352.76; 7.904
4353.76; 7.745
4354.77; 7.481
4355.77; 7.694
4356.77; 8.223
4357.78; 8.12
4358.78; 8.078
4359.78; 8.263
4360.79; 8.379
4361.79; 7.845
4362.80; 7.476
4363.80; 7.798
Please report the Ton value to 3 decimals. 2.575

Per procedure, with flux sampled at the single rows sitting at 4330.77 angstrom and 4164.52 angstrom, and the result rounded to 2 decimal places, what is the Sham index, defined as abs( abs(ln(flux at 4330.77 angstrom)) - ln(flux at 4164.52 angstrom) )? 0.24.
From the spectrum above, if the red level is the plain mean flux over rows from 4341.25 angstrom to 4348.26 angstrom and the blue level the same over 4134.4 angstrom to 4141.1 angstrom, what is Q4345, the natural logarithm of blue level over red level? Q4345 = -0.16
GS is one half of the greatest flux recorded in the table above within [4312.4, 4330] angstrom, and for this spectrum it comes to 3.85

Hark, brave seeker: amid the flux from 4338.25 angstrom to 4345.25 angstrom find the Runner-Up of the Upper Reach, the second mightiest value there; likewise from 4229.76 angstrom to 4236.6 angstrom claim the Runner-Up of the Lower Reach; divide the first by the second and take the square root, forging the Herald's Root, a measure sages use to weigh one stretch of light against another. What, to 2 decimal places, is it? 0.98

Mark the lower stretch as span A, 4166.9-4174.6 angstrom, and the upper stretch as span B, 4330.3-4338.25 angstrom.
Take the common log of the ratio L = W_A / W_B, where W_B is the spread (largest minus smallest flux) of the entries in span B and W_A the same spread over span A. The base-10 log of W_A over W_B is -0.5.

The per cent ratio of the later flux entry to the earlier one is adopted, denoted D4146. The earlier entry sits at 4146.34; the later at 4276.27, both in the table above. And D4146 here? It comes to 86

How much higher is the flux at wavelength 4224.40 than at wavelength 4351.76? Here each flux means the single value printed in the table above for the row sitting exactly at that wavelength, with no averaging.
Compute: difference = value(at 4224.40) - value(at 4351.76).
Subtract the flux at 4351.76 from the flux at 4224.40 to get -2.2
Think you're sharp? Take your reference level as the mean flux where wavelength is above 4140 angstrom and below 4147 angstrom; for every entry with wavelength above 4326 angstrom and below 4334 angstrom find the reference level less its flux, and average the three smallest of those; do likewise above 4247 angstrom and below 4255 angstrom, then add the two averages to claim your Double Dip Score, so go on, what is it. -2.6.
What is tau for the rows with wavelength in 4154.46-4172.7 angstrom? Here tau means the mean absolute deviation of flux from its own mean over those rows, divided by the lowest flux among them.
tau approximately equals 0.047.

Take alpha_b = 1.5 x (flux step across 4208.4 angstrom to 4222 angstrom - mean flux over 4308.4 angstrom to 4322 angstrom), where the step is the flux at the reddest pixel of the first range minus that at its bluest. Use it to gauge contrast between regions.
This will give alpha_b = -10.5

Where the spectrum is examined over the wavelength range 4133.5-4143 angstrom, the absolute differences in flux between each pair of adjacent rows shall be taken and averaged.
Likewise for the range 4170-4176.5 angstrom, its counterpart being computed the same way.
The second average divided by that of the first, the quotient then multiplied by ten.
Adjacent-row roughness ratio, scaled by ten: 6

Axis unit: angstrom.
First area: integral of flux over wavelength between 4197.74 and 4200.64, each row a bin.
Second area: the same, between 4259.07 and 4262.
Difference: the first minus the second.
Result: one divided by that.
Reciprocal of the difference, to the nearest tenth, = -0.5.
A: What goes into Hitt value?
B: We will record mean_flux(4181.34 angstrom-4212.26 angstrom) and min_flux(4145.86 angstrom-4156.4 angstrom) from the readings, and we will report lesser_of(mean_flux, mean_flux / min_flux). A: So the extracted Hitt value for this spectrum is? 1.1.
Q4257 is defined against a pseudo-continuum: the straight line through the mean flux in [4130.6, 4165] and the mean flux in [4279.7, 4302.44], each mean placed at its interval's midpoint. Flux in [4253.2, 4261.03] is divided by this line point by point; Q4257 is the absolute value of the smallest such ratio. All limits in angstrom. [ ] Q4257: 1.03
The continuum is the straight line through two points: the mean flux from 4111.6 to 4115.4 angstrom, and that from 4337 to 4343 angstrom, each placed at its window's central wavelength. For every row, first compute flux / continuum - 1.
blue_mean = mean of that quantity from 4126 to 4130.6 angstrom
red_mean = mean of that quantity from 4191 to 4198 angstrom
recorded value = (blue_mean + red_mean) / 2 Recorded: -0.12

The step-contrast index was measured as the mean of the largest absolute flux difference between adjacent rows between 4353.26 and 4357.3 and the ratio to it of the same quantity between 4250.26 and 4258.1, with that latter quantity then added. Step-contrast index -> 1.41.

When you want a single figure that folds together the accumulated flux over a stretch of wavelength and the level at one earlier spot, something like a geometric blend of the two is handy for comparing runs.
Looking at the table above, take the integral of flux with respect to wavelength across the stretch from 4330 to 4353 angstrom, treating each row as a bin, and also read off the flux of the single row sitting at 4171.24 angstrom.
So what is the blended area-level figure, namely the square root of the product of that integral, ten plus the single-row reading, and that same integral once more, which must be 690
